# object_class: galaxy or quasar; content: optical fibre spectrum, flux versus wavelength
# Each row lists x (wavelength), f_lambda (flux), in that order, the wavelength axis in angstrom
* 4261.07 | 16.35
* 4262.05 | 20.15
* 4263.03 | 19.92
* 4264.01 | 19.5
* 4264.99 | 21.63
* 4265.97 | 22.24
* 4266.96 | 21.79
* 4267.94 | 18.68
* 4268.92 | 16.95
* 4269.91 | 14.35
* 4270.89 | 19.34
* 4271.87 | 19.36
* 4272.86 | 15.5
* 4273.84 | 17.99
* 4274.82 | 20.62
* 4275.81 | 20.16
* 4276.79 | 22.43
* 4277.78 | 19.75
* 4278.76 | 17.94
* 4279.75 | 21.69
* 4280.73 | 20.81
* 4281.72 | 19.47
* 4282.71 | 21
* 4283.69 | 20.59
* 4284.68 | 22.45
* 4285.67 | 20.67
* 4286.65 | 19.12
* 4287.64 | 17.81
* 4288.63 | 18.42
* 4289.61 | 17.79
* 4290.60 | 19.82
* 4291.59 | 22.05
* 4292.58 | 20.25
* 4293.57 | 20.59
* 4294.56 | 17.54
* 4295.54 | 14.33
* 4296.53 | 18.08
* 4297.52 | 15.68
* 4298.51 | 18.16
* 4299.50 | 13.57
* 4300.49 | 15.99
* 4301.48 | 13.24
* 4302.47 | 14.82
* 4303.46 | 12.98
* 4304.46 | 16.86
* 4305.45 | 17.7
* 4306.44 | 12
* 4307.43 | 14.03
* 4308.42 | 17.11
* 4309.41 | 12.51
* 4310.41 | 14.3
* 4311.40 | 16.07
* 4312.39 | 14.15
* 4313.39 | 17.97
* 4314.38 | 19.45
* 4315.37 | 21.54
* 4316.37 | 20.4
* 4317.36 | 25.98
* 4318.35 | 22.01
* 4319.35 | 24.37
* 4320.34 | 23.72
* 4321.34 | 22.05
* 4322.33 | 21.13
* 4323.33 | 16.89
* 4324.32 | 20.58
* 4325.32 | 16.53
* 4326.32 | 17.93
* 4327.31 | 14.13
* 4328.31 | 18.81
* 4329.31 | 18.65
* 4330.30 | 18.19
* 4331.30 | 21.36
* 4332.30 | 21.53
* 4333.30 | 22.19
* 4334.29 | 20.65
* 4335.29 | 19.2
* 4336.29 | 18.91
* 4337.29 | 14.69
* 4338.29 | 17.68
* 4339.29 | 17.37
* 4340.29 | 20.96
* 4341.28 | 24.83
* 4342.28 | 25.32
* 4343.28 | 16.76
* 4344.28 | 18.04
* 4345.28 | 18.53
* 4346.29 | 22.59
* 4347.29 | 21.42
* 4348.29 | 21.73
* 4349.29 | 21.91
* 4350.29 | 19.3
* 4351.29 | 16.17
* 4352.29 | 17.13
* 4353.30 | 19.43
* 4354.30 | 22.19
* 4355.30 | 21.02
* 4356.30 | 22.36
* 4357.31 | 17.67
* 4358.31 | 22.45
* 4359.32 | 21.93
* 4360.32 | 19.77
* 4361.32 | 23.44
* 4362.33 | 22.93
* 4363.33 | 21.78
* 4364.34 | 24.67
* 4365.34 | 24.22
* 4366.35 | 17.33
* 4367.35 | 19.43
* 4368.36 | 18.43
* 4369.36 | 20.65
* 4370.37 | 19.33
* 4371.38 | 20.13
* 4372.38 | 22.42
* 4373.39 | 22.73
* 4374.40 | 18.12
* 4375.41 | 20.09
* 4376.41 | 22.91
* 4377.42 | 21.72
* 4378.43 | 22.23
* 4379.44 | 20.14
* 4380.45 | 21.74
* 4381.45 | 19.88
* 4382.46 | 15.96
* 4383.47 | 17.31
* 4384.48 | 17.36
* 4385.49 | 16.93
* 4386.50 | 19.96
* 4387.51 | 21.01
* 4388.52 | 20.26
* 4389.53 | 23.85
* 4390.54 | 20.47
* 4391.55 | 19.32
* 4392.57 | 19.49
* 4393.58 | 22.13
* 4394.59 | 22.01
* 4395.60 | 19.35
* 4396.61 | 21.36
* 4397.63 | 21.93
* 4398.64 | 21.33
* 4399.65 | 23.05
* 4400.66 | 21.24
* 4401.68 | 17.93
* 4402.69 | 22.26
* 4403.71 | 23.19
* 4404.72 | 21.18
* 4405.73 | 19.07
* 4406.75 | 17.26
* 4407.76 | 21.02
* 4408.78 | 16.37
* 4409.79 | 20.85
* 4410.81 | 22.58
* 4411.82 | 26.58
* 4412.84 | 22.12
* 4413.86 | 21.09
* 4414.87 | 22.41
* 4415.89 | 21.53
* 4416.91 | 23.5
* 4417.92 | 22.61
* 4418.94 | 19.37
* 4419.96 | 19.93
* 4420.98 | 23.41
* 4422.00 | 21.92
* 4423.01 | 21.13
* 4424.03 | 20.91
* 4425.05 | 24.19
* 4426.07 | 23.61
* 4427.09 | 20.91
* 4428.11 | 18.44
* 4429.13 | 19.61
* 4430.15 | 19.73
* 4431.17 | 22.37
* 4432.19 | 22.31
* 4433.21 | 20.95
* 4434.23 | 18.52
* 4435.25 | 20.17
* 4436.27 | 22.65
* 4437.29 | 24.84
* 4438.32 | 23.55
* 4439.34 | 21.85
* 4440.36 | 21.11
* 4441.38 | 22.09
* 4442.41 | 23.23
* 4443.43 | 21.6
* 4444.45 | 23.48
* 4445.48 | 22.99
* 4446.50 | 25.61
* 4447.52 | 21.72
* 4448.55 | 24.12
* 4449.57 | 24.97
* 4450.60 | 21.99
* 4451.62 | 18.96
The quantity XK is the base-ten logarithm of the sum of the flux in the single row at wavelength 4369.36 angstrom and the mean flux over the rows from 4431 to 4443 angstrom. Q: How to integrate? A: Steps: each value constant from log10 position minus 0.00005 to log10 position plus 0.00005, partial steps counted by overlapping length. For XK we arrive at 1.63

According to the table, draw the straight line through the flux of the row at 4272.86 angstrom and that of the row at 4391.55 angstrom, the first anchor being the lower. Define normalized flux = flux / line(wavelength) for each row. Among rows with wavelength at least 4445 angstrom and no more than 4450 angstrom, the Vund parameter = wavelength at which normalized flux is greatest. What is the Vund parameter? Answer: 4446.50 angstrom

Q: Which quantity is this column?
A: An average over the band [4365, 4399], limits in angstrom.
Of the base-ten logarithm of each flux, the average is 1.31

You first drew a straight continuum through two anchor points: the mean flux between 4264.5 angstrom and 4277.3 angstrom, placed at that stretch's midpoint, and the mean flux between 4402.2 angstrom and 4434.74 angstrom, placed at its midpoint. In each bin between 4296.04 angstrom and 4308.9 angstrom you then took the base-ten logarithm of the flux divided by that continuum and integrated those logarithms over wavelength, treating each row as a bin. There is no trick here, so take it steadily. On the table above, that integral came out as -1.4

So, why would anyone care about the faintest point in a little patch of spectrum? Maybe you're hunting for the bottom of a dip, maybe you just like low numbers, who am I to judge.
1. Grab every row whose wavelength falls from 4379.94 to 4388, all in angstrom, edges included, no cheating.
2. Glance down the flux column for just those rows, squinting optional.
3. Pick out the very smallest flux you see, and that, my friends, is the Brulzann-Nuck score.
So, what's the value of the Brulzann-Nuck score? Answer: 15.96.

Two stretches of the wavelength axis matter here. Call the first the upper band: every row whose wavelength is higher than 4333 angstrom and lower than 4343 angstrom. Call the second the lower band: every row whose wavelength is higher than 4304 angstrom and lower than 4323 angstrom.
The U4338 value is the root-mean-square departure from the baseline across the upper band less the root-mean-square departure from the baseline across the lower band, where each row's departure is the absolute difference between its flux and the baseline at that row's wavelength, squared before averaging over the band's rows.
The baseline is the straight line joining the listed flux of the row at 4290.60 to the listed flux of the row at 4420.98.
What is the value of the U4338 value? -1.1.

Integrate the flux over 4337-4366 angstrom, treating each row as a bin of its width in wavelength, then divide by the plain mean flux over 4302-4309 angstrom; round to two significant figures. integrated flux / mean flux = 40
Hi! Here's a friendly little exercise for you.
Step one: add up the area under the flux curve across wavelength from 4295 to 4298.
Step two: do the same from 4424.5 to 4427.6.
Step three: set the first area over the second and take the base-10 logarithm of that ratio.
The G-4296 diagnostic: -0.17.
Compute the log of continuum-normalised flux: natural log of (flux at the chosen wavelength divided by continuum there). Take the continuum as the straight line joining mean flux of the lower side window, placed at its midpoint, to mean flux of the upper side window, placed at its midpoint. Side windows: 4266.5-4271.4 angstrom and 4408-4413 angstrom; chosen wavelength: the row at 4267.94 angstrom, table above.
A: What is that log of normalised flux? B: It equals 0.03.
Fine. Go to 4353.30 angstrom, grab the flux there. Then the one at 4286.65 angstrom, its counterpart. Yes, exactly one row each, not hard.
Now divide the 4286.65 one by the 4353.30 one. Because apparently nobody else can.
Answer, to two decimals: 0.98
